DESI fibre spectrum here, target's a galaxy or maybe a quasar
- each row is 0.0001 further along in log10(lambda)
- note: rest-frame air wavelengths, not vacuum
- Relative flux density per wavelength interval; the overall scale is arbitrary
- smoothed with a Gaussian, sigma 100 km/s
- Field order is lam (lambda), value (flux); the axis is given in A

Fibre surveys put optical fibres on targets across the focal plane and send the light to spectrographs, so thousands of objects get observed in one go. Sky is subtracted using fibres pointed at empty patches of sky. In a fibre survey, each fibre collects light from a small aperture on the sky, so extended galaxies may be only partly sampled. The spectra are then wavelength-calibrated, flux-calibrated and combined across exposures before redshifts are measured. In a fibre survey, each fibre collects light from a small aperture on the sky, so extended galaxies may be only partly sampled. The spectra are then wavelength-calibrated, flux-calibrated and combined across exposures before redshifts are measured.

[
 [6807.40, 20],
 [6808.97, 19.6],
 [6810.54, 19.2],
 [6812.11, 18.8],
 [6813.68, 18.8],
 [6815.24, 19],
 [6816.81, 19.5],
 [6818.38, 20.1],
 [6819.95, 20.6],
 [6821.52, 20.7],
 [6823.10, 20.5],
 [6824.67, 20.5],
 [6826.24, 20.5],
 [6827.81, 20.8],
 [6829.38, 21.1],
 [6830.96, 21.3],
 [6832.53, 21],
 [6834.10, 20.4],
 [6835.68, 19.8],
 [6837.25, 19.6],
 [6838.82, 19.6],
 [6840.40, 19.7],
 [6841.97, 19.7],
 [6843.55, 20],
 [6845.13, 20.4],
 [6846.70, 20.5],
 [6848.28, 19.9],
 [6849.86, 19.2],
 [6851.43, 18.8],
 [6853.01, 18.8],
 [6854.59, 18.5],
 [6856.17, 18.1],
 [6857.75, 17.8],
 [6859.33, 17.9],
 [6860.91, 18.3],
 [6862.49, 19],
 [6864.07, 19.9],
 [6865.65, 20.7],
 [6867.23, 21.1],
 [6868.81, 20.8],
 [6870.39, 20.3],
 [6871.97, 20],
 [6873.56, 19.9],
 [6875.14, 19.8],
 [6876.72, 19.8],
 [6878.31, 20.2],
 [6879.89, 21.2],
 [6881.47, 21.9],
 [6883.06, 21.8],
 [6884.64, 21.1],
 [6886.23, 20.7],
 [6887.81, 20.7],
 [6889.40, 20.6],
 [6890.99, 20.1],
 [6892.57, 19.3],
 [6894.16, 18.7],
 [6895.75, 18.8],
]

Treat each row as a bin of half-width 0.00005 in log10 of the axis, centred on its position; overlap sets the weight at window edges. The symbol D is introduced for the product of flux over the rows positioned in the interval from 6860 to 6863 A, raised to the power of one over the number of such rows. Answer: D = 18.6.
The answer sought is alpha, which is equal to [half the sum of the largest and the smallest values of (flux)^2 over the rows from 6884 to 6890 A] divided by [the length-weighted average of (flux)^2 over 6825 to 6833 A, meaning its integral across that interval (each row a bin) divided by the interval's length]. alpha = 0.99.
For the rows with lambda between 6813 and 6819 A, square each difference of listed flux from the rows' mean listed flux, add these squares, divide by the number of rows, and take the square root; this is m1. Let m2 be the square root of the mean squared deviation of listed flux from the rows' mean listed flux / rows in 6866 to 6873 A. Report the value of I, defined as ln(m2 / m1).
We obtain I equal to -0.2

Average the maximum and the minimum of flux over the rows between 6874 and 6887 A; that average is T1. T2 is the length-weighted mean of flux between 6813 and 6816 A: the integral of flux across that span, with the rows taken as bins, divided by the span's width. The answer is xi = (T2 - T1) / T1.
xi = -0.09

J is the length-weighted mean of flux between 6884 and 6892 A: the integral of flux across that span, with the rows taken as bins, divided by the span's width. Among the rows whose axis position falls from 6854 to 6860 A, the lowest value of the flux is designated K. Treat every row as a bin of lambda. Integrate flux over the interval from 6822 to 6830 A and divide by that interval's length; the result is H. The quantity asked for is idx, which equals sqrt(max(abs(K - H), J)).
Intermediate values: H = 20.7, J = 20.6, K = 17.8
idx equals 4.54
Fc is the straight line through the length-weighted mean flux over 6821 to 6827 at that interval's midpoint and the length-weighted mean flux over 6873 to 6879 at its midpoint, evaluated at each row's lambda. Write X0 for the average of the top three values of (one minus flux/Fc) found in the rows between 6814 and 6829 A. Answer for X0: 0.05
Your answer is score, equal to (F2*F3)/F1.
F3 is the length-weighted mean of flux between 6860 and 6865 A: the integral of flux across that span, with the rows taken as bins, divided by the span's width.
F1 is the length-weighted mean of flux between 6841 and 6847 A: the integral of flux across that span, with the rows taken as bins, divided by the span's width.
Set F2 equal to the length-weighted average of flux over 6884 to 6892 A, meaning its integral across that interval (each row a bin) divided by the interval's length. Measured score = 19.5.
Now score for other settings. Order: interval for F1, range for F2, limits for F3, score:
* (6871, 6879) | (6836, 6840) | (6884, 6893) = 20.2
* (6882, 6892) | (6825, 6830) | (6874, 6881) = 20.3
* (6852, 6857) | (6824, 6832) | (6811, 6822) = 22.2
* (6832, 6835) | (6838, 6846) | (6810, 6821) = 18.8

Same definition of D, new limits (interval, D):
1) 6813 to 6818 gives 19.1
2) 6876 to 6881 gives 20.4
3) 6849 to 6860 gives 18.4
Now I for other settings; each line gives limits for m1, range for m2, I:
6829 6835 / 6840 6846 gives -0.2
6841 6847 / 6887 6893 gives 0.5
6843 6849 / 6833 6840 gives 0.3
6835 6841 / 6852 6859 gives 1.5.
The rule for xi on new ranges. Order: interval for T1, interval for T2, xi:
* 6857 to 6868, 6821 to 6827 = 0.06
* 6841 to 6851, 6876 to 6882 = 0.05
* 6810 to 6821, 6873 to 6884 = 0.05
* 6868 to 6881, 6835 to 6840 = -0.04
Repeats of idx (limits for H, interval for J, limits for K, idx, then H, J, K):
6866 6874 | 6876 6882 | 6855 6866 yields 4.55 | 20.5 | 20.7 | 17.8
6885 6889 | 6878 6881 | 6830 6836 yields 4.58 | 20.7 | 21.0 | 19.8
